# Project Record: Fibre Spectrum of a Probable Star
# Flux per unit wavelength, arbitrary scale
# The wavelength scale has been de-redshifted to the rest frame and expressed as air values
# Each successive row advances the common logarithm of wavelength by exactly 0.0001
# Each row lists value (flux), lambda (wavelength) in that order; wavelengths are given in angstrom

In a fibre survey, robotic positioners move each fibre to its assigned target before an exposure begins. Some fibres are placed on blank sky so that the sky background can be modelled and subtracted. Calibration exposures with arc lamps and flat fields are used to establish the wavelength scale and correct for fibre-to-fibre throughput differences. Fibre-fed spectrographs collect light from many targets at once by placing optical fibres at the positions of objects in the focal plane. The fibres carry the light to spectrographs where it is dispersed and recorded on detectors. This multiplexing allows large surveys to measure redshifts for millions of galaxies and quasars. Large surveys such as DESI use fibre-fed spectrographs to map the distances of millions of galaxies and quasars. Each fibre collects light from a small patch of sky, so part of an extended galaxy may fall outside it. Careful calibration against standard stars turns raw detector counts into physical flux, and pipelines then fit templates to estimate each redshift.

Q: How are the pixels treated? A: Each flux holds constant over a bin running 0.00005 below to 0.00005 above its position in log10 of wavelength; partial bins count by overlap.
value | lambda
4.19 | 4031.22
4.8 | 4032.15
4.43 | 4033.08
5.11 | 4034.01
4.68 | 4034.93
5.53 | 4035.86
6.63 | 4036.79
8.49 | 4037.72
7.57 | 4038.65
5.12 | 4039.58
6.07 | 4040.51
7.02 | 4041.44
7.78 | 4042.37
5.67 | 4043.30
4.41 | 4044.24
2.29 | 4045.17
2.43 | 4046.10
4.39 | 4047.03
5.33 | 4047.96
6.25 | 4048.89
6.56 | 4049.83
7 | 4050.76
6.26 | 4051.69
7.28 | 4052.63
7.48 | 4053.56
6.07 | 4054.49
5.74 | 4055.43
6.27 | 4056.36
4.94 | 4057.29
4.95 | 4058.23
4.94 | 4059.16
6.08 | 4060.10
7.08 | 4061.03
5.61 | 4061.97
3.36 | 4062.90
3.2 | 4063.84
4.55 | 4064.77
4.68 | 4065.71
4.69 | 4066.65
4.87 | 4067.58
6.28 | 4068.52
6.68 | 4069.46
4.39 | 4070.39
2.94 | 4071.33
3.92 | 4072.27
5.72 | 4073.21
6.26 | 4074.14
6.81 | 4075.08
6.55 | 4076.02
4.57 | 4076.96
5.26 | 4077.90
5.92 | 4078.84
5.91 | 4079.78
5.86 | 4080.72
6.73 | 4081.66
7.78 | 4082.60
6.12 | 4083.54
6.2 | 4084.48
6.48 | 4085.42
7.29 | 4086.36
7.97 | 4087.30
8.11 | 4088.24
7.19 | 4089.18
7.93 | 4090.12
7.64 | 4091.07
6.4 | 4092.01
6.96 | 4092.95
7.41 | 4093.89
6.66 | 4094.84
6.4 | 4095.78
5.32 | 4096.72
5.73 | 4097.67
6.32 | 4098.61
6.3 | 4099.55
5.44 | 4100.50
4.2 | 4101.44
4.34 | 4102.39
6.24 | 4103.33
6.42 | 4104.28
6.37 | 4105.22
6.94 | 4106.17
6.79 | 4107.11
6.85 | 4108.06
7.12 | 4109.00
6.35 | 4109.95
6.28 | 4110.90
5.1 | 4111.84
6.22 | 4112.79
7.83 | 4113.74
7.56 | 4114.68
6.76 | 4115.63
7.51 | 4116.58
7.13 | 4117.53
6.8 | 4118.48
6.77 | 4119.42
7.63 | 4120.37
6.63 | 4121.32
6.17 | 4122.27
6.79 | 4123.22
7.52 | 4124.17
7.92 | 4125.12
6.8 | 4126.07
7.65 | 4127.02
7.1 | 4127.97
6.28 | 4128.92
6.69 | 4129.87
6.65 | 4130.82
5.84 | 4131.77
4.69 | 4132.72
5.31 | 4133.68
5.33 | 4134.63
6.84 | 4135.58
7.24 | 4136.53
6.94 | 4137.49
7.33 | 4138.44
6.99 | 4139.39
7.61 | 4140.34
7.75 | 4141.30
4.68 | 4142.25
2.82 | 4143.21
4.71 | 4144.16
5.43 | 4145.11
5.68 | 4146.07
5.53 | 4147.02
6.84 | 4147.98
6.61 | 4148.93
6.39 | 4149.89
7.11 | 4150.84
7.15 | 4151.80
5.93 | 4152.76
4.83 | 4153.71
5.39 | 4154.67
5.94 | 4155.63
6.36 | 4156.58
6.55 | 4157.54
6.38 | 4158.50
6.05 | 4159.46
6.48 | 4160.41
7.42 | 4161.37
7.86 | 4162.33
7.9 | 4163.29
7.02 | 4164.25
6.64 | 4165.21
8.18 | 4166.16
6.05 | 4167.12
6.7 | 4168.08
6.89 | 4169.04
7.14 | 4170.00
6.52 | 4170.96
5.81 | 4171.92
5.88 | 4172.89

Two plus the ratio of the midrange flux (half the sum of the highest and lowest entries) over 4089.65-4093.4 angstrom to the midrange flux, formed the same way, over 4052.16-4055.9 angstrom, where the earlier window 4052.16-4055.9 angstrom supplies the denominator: 3.08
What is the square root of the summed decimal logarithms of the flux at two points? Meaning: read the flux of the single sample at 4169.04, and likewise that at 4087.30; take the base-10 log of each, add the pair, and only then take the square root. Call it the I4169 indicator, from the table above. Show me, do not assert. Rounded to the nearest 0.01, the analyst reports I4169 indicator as 1.32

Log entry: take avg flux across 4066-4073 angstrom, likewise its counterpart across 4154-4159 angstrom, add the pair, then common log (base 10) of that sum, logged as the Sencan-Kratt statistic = 1.04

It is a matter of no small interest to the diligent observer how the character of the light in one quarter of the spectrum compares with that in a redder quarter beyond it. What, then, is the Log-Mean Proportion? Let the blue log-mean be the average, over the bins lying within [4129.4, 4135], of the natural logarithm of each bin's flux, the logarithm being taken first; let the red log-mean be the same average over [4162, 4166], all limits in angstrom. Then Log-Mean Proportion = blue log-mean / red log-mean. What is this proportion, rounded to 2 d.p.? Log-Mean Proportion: 0.87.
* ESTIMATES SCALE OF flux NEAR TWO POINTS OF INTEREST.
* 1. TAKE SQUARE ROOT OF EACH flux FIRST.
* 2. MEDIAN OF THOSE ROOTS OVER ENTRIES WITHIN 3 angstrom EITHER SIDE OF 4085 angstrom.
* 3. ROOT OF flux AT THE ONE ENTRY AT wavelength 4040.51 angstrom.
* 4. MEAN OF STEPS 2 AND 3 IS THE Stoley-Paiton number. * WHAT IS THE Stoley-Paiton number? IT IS 2.54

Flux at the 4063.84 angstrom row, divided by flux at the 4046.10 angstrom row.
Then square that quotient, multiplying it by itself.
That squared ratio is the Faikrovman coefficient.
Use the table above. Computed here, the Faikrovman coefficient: 1.73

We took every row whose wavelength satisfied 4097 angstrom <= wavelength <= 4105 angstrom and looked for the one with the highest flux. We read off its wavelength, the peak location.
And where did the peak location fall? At 4104.28 angstrom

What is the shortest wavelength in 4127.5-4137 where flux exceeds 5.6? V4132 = 4127.97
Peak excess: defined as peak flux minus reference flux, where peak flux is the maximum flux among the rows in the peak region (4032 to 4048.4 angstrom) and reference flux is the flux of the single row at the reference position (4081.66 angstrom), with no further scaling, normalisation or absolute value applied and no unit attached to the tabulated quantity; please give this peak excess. 1.8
